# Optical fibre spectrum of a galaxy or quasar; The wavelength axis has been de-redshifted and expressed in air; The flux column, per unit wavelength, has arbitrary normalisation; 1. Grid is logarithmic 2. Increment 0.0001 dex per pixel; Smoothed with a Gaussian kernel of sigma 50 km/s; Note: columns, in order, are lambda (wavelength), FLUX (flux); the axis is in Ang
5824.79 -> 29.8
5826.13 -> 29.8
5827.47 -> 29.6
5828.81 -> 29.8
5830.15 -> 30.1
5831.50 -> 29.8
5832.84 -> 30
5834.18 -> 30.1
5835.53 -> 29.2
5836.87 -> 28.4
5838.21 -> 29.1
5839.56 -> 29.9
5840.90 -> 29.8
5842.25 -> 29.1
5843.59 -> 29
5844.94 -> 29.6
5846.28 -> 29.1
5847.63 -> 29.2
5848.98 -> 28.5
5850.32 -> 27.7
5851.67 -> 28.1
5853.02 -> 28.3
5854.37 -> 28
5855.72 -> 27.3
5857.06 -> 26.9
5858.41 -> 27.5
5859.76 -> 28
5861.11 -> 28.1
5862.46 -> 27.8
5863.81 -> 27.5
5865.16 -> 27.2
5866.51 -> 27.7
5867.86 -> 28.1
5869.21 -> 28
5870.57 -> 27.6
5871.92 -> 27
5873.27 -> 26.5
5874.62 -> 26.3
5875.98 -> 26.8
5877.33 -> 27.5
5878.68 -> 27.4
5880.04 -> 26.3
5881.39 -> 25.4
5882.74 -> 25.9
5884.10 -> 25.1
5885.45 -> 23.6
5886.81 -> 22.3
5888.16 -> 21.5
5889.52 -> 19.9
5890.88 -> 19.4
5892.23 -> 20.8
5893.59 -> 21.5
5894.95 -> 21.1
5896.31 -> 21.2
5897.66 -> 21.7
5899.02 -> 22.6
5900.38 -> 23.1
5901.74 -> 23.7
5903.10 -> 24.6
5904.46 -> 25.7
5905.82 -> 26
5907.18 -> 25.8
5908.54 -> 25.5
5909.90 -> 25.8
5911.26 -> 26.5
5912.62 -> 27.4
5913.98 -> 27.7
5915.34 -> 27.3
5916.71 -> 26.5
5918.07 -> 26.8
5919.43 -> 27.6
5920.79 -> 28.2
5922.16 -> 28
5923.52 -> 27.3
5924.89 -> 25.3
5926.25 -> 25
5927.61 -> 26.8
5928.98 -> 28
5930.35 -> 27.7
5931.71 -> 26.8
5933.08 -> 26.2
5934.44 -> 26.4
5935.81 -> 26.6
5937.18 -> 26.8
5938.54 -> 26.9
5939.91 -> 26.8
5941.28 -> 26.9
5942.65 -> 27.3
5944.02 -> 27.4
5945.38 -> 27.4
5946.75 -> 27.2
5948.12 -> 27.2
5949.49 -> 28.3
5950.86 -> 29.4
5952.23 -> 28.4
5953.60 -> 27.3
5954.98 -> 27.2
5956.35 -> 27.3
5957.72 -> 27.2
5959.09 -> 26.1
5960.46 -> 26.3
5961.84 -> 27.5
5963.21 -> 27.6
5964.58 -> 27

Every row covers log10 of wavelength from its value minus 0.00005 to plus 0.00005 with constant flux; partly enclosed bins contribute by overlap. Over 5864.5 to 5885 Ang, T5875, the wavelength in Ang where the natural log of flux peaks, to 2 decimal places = 5867.86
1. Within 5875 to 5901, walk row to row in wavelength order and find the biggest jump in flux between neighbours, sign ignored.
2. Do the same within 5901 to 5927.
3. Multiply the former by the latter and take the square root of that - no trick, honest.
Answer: 1.8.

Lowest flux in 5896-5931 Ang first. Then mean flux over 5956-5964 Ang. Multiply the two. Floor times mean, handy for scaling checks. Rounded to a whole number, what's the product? 572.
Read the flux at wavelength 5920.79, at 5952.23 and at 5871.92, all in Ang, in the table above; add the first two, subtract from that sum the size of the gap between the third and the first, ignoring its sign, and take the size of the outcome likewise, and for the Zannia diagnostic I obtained 55.4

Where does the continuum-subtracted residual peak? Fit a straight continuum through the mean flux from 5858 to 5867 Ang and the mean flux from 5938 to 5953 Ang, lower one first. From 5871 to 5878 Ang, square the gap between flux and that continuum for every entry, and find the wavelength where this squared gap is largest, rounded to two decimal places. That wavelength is 5874.62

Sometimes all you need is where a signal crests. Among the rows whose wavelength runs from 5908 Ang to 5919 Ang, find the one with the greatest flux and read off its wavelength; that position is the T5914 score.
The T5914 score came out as 5913.98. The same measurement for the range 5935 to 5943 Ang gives 5942.65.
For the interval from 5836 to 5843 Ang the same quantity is 5839.56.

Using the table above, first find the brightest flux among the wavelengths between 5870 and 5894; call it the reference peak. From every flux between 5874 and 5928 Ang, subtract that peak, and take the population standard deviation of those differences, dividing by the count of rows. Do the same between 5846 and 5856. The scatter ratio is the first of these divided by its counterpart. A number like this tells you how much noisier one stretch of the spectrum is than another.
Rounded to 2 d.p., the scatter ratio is 4.05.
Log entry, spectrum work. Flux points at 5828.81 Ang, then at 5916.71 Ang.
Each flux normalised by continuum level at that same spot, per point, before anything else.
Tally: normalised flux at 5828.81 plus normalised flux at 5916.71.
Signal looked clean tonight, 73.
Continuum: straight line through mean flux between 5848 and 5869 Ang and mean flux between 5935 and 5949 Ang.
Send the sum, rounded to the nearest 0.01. 2.03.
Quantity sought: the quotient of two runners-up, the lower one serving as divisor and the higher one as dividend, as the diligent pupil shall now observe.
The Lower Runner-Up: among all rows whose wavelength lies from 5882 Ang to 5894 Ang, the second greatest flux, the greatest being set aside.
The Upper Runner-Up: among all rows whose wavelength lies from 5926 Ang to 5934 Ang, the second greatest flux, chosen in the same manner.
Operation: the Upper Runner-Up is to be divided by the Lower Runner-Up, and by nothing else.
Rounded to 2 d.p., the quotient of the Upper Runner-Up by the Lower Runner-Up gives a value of 1.10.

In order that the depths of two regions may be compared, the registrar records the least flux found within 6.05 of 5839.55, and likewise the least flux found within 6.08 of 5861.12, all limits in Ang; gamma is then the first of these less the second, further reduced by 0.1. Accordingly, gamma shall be 1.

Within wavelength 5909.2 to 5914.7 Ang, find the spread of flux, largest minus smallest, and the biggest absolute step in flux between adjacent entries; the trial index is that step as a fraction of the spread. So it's 0.5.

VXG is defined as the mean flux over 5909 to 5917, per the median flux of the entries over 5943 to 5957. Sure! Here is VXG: 0.98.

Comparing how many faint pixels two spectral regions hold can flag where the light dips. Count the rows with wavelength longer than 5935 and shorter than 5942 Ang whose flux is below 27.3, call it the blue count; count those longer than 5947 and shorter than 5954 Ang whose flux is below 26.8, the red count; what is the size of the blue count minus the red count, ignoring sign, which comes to 5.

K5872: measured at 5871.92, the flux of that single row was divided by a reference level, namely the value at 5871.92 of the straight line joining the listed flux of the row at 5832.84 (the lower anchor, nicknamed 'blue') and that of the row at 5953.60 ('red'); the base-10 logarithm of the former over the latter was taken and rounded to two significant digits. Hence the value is -0.033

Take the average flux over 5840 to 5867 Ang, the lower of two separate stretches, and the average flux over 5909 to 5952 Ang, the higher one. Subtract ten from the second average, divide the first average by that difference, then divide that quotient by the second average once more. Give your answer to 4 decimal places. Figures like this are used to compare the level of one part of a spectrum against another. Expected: 0.0610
